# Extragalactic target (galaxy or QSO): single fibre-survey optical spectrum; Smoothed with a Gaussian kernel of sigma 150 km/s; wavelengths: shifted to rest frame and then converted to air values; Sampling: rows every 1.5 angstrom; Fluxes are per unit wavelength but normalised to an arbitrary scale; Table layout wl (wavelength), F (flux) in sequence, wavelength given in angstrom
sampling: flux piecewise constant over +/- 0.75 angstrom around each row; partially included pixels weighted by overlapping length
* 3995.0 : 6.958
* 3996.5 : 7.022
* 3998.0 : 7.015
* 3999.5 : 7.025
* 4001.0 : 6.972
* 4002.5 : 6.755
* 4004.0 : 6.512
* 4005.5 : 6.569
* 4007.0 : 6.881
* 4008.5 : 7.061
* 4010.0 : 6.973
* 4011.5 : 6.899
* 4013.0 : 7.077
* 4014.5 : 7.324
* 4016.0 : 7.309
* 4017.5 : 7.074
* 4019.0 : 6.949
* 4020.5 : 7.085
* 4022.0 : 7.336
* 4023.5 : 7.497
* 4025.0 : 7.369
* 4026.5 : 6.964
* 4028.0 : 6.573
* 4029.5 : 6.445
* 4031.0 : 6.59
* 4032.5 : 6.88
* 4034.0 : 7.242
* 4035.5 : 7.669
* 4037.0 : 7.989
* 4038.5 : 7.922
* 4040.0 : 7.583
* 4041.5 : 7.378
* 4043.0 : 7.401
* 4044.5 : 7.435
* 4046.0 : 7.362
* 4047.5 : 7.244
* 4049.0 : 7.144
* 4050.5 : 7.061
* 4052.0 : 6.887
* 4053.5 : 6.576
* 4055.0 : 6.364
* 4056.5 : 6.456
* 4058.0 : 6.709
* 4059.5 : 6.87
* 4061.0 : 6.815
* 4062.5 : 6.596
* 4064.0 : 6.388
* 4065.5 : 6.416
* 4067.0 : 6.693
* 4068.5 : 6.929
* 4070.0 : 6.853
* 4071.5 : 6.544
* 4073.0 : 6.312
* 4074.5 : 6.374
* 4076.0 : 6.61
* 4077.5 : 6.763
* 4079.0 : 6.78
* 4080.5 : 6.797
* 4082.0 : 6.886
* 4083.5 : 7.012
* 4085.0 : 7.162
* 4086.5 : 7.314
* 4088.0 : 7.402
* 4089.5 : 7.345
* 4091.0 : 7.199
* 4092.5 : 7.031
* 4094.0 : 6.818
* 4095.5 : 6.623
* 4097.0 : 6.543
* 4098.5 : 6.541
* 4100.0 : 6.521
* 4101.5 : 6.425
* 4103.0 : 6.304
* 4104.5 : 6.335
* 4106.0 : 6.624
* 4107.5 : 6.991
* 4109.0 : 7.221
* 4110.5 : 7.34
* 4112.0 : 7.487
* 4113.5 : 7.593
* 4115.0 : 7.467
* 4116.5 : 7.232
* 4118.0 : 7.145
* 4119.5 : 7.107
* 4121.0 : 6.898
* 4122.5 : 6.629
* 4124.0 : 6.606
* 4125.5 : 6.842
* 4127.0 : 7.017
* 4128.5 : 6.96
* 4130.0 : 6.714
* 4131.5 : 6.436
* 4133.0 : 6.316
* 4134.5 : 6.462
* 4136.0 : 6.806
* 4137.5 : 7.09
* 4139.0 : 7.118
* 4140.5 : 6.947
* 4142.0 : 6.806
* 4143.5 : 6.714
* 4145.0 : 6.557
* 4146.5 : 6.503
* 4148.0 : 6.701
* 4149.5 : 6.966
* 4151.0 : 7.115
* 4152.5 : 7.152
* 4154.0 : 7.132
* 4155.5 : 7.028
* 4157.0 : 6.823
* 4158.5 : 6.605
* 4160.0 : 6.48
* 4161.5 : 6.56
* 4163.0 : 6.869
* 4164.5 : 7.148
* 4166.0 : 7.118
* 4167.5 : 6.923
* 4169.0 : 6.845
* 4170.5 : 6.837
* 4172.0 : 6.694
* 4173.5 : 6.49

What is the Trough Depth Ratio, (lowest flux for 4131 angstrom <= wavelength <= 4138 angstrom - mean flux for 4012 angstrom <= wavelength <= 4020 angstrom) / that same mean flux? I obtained -0.12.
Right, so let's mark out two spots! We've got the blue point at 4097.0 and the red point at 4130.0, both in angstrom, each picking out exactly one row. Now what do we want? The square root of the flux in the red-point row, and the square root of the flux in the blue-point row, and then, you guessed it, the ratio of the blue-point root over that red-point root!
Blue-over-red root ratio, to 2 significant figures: 0.99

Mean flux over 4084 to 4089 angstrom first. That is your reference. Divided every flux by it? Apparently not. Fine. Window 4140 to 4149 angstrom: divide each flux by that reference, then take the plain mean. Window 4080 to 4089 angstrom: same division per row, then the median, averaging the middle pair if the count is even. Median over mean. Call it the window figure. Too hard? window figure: 1.06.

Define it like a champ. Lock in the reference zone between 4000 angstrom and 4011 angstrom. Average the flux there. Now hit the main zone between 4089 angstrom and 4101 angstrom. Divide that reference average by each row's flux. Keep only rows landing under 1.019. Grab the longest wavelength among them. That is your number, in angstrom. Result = 4094.0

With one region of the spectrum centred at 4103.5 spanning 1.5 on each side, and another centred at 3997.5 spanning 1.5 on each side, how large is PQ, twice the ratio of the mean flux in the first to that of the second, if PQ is 1.80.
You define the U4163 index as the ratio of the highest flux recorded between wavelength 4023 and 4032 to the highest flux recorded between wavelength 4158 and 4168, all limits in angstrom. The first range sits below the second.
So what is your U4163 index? 1.05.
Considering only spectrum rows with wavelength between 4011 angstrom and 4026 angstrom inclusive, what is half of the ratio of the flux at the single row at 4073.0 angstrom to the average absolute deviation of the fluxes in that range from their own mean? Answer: 18.0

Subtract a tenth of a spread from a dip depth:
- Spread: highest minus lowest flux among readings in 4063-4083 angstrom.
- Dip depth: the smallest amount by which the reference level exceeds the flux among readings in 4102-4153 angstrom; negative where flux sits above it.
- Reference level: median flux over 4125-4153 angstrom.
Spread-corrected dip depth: -0.8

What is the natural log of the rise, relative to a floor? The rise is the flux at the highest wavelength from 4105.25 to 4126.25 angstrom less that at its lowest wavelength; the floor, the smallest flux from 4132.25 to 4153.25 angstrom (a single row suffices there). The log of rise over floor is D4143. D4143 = -3.4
